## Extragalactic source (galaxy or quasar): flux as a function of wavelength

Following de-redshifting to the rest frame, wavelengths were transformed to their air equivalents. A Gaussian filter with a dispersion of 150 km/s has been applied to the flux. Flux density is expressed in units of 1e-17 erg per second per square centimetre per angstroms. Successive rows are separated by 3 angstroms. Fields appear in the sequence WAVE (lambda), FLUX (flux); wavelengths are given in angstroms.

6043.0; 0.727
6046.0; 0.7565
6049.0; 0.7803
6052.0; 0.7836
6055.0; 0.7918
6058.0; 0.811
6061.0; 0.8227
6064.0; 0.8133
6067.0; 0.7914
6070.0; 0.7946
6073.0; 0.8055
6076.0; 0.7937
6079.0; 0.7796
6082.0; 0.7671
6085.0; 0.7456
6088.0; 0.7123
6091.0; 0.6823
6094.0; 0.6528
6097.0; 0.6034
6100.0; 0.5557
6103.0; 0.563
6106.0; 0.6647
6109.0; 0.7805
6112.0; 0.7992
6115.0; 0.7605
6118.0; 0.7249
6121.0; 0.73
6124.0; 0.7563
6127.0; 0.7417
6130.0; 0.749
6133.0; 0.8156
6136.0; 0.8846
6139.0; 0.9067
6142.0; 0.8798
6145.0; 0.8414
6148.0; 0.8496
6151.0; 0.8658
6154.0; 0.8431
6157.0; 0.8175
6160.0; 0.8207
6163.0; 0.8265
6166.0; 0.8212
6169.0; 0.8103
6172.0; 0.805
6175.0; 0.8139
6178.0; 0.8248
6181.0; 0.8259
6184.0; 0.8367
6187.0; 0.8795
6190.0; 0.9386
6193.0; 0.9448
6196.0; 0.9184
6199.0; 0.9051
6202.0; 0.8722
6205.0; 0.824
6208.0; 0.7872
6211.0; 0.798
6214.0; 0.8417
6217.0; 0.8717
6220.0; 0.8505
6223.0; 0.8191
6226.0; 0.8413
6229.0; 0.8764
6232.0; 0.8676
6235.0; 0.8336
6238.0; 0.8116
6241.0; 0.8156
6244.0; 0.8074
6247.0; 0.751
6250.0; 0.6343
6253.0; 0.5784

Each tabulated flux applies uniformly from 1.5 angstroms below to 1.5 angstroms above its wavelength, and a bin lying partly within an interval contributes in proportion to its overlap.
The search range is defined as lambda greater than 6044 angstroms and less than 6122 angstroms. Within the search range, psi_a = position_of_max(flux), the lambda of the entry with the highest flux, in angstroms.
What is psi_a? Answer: 6061.0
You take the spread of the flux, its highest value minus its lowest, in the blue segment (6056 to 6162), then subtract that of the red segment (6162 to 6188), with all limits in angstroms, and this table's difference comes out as 0.28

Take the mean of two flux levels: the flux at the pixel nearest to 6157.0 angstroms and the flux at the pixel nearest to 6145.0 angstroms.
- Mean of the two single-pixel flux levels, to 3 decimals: 0.829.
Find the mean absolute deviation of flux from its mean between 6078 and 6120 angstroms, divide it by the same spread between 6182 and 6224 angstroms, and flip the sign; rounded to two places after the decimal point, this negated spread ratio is -1.66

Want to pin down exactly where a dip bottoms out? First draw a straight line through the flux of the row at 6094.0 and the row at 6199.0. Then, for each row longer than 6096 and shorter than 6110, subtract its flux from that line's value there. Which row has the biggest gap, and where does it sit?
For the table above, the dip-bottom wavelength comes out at 6100.0 angstroms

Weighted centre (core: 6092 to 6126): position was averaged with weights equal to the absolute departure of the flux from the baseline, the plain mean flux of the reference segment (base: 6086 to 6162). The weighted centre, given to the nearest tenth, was 6102.3 angstroms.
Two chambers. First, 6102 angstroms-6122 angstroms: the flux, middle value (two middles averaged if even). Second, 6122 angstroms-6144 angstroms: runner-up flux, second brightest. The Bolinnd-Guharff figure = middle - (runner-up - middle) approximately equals 0.58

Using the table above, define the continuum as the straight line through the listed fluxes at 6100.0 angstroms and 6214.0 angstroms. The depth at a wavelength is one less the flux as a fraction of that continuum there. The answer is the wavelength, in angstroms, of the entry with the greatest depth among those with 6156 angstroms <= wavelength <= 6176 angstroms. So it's 6172.0 angstroms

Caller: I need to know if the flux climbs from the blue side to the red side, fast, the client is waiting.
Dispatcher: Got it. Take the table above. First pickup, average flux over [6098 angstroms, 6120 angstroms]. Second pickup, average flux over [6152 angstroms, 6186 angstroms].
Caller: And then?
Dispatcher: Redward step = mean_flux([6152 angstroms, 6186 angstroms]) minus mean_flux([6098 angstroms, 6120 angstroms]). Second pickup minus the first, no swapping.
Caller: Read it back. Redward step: 0.13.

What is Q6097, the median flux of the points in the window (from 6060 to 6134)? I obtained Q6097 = 0.76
